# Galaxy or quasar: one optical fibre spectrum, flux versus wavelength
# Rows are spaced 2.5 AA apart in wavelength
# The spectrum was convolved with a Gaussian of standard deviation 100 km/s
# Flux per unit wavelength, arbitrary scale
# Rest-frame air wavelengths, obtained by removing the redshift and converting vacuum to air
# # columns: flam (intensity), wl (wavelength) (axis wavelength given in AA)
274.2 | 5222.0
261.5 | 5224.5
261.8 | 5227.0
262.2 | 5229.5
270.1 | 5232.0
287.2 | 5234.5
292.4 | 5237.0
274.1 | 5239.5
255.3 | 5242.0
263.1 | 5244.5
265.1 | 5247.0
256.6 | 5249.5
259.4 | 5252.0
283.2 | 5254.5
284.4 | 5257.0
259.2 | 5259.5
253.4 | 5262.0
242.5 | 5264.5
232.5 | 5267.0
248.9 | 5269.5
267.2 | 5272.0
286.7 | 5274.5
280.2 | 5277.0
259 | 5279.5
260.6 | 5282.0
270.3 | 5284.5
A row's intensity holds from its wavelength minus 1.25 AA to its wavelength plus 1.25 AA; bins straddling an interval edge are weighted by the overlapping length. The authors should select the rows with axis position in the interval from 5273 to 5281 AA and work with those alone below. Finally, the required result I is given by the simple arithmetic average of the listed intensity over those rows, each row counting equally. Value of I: 275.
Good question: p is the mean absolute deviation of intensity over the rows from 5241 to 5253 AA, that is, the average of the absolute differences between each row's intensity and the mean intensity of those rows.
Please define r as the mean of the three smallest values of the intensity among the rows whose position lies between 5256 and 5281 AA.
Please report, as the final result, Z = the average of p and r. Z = 122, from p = 3.4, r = 241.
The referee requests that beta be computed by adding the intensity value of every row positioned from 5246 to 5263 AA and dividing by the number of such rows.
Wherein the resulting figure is 266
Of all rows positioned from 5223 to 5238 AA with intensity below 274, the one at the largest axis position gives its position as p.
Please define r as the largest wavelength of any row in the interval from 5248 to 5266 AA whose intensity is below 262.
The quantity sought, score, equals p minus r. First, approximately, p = 5232.0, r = 5264.5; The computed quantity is -32.5 AA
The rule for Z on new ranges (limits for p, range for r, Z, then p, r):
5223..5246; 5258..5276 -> 126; 10.0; 241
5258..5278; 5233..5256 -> 136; 14.5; 257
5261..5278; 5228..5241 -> 143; 16.5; 269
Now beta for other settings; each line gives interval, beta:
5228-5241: 277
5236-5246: 271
